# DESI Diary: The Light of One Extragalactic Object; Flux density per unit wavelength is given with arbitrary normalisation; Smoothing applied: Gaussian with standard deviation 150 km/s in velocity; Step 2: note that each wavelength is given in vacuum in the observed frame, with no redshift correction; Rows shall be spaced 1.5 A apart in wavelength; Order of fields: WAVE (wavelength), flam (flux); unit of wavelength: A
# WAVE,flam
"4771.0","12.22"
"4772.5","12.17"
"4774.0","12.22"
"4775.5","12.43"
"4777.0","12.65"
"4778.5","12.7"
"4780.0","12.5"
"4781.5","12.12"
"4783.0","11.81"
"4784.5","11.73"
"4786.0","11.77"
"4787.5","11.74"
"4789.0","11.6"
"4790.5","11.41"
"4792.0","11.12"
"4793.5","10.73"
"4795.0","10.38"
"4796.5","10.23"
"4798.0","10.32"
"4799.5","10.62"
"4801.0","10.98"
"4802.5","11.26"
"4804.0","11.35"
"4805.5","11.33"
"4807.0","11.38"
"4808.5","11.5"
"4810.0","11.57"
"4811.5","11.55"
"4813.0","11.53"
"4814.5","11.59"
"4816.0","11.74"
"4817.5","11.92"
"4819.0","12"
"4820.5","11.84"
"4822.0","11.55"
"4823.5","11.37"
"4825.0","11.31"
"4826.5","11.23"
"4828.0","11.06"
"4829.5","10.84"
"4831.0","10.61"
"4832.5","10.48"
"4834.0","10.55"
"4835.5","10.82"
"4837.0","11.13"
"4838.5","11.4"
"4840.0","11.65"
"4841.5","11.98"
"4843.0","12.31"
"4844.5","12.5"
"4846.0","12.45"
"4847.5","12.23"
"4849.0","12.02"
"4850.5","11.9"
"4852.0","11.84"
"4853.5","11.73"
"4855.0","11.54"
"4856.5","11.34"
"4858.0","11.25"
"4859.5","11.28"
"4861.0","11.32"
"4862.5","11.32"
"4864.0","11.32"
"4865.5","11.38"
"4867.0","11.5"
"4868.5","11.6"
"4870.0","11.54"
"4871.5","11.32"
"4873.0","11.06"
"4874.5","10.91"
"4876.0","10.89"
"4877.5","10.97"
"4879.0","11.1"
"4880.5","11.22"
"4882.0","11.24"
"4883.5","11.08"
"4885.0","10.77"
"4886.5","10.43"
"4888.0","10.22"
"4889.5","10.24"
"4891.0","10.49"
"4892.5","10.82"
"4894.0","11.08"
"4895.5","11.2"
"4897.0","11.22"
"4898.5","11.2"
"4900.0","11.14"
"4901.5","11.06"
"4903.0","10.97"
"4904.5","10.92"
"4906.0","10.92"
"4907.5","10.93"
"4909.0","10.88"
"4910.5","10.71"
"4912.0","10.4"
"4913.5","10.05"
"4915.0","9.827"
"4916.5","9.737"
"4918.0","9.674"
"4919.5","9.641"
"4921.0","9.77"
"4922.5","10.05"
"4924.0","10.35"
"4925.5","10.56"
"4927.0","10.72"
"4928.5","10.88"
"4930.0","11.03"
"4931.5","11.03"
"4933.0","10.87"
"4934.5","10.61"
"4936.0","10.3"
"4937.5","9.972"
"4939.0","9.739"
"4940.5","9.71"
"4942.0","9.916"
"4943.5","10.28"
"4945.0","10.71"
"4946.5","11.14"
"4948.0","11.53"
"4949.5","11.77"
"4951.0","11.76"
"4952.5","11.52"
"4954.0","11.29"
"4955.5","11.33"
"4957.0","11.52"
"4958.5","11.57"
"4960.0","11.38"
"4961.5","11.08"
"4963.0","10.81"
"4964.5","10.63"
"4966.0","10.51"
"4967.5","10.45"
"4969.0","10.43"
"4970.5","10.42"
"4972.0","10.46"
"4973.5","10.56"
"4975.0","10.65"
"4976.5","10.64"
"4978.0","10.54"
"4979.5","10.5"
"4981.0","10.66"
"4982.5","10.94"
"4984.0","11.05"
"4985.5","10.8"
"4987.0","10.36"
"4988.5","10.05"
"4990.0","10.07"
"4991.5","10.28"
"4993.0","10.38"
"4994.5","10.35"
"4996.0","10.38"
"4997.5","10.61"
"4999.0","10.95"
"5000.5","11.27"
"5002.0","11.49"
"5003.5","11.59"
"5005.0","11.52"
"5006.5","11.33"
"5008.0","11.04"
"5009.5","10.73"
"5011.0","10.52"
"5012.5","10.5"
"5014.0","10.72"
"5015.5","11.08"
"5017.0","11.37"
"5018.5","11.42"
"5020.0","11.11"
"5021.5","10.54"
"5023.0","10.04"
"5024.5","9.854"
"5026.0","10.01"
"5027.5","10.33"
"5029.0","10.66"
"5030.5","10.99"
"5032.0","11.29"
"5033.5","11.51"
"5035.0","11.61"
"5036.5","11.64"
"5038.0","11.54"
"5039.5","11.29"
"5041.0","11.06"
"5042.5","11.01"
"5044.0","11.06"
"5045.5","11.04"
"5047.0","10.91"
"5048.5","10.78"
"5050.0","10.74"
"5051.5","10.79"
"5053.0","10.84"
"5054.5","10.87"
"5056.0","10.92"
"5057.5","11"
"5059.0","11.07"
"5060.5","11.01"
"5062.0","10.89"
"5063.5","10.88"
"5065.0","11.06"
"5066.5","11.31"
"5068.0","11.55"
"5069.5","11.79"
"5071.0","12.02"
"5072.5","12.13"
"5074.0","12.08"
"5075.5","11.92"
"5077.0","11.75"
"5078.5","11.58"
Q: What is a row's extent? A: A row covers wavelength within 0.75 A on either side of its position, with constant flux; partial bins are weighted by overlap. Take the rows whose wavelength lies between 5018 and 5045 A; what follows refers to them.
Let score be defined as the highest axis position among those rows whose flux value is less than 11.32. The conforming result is 5044.0 A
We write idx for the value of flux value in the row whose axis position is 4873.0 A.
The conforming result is 11.06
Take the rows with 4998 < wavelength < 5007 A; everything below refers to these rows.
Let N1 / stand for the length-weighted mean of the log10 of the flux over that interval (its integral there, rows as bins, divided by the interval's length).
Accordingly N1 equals 1.05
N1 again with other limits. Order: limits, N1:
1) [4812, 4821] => 1.07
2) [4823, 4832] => 1.04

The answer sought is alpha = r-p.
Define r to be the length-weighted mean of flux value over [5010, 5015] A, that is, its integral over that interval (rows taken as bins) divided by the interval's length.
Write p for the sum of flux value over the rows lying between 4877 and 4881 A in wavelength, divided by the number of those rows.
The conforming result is -0.5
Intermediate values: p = 11.1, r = 10.6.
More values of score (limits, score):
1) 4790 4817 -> 4802.5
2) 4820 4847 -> 4837.0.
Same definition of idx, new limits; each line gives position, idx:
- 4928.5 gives 10.88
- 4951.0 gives 11.76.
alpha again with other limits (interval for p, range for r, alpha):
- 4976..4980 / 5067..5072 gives 1.2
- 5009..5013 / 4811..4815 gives 1.0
